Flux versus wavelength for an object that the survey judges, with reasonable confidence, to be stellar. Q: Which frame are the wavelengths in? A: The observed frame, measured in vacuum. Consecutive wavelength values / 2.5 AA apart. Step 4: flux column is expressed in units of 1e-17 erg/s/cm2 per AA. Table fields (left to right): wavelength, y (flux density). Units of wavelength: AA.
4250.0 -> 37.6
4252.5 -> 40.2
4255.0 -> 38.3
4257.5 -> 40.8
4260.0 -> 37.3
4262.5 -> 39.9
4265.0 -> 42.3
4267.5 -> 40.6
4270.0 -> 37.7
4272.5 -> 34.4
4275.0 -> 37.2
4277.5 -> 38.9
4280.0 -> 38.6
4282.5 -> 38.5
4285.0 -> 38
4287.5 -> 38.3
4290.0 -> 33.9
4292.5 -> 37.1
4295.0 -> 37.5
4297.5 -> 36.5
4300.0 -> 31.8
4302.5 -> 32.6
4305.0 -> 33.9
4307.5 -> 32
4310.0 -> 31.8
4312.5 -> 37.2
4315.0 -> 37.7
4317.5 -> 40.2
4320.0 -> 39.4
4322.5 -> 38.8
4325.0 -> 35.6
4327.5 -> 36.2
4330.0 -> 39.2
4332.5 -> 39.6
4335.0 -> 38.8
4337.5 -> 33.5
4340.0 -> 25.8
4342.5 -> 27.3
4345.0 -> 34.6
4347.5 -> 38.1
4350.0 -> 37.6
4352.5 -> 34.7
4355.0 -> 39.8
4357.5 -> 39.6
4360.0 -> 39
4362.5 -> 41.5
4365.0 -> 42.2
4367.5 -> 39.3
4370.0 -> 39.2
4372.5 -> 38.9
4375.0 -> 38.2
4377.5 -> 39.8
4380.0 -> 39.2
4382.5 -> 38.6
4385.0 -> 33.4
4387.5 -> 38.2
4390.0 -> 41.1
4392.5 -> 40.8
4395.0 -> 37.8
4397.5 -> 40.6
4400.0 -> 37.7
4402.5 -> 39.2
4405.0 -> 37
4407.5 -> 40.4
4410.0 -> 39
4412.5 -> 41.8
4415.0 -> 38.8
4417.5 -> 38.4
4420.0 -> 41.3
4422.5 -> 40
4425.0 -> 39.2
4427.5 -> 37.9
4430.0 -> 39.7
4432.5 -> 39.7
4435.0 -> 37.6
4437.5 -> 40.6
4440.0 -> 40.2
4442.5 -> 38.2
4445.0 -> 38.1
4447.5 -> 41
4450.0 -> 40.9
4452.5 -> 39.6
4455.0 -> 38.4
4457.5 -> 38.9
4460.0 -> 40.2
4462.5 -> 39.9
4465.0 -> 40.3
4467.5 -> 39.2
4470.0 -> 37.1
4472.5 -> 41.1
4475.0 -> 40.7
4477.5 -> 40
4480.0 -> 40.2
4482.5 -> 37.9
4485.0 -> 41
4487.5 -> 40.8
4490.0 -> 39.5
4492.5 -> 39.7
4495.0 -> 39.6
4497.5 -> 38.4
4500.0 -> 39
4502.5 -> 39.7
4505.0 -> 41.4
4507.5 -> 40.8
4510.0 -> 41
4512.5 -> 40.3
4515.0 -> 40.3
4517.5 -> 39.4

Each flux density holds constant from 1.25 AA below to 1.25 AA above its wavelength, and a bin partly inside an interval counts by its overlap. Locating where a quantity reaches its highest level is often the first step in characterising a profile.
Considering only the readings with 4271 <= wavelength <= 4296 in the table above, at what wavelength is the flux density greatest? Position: 4277.5 AA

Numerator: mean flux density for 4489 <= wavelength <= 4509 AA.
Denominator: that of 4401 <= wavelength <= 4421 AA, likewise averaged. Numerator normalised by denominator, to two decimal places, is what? 1.01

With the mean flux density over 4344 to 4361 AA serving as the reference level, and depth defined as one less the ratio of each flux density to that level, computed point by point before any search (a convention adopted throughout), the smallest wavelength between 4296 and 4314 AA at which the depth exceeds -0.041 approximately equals 4297.5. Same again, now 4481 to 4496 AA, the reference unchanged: 4482.5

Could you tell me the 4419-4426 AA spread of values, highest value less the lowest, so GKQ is 2.1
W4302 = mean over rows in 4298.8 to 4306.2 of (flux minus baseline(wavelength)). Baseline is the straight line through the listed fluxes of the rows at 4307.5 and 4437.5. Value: 1.1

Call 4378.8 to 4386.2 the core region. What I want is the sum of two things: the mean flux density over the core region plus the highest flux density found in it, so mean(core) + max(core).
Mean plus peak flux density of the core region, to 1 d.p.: 76.3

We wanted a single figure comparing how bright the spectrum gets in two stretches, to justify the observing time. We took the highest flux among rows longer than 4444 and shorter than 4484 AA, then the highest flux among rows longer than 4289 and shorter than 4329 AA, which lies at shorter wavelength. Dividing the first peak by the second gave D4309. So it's 1.02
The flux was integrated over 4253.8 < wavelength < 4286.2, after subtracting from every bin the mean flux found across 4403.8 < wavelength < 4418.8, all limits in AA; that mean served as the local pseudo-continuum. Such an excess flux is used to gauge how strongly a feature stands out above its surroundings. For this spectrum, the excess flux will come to -19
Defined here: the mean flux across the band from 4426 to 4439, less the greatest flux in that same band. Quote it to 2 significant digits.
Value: -1.5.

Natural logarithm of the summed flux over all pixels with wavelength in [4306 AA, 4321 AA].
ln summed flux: 5.386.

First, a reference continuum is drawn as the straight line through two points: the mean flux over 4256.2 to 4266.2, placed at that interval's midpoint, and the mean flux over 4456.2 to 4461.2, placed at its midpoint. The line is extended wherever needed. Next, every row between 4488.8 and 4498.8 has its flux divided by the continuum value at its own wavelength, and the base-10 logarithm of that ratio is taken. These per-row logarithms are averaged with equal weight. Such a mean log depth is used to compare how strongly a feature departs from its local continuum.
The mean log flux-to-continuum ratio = -0.002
